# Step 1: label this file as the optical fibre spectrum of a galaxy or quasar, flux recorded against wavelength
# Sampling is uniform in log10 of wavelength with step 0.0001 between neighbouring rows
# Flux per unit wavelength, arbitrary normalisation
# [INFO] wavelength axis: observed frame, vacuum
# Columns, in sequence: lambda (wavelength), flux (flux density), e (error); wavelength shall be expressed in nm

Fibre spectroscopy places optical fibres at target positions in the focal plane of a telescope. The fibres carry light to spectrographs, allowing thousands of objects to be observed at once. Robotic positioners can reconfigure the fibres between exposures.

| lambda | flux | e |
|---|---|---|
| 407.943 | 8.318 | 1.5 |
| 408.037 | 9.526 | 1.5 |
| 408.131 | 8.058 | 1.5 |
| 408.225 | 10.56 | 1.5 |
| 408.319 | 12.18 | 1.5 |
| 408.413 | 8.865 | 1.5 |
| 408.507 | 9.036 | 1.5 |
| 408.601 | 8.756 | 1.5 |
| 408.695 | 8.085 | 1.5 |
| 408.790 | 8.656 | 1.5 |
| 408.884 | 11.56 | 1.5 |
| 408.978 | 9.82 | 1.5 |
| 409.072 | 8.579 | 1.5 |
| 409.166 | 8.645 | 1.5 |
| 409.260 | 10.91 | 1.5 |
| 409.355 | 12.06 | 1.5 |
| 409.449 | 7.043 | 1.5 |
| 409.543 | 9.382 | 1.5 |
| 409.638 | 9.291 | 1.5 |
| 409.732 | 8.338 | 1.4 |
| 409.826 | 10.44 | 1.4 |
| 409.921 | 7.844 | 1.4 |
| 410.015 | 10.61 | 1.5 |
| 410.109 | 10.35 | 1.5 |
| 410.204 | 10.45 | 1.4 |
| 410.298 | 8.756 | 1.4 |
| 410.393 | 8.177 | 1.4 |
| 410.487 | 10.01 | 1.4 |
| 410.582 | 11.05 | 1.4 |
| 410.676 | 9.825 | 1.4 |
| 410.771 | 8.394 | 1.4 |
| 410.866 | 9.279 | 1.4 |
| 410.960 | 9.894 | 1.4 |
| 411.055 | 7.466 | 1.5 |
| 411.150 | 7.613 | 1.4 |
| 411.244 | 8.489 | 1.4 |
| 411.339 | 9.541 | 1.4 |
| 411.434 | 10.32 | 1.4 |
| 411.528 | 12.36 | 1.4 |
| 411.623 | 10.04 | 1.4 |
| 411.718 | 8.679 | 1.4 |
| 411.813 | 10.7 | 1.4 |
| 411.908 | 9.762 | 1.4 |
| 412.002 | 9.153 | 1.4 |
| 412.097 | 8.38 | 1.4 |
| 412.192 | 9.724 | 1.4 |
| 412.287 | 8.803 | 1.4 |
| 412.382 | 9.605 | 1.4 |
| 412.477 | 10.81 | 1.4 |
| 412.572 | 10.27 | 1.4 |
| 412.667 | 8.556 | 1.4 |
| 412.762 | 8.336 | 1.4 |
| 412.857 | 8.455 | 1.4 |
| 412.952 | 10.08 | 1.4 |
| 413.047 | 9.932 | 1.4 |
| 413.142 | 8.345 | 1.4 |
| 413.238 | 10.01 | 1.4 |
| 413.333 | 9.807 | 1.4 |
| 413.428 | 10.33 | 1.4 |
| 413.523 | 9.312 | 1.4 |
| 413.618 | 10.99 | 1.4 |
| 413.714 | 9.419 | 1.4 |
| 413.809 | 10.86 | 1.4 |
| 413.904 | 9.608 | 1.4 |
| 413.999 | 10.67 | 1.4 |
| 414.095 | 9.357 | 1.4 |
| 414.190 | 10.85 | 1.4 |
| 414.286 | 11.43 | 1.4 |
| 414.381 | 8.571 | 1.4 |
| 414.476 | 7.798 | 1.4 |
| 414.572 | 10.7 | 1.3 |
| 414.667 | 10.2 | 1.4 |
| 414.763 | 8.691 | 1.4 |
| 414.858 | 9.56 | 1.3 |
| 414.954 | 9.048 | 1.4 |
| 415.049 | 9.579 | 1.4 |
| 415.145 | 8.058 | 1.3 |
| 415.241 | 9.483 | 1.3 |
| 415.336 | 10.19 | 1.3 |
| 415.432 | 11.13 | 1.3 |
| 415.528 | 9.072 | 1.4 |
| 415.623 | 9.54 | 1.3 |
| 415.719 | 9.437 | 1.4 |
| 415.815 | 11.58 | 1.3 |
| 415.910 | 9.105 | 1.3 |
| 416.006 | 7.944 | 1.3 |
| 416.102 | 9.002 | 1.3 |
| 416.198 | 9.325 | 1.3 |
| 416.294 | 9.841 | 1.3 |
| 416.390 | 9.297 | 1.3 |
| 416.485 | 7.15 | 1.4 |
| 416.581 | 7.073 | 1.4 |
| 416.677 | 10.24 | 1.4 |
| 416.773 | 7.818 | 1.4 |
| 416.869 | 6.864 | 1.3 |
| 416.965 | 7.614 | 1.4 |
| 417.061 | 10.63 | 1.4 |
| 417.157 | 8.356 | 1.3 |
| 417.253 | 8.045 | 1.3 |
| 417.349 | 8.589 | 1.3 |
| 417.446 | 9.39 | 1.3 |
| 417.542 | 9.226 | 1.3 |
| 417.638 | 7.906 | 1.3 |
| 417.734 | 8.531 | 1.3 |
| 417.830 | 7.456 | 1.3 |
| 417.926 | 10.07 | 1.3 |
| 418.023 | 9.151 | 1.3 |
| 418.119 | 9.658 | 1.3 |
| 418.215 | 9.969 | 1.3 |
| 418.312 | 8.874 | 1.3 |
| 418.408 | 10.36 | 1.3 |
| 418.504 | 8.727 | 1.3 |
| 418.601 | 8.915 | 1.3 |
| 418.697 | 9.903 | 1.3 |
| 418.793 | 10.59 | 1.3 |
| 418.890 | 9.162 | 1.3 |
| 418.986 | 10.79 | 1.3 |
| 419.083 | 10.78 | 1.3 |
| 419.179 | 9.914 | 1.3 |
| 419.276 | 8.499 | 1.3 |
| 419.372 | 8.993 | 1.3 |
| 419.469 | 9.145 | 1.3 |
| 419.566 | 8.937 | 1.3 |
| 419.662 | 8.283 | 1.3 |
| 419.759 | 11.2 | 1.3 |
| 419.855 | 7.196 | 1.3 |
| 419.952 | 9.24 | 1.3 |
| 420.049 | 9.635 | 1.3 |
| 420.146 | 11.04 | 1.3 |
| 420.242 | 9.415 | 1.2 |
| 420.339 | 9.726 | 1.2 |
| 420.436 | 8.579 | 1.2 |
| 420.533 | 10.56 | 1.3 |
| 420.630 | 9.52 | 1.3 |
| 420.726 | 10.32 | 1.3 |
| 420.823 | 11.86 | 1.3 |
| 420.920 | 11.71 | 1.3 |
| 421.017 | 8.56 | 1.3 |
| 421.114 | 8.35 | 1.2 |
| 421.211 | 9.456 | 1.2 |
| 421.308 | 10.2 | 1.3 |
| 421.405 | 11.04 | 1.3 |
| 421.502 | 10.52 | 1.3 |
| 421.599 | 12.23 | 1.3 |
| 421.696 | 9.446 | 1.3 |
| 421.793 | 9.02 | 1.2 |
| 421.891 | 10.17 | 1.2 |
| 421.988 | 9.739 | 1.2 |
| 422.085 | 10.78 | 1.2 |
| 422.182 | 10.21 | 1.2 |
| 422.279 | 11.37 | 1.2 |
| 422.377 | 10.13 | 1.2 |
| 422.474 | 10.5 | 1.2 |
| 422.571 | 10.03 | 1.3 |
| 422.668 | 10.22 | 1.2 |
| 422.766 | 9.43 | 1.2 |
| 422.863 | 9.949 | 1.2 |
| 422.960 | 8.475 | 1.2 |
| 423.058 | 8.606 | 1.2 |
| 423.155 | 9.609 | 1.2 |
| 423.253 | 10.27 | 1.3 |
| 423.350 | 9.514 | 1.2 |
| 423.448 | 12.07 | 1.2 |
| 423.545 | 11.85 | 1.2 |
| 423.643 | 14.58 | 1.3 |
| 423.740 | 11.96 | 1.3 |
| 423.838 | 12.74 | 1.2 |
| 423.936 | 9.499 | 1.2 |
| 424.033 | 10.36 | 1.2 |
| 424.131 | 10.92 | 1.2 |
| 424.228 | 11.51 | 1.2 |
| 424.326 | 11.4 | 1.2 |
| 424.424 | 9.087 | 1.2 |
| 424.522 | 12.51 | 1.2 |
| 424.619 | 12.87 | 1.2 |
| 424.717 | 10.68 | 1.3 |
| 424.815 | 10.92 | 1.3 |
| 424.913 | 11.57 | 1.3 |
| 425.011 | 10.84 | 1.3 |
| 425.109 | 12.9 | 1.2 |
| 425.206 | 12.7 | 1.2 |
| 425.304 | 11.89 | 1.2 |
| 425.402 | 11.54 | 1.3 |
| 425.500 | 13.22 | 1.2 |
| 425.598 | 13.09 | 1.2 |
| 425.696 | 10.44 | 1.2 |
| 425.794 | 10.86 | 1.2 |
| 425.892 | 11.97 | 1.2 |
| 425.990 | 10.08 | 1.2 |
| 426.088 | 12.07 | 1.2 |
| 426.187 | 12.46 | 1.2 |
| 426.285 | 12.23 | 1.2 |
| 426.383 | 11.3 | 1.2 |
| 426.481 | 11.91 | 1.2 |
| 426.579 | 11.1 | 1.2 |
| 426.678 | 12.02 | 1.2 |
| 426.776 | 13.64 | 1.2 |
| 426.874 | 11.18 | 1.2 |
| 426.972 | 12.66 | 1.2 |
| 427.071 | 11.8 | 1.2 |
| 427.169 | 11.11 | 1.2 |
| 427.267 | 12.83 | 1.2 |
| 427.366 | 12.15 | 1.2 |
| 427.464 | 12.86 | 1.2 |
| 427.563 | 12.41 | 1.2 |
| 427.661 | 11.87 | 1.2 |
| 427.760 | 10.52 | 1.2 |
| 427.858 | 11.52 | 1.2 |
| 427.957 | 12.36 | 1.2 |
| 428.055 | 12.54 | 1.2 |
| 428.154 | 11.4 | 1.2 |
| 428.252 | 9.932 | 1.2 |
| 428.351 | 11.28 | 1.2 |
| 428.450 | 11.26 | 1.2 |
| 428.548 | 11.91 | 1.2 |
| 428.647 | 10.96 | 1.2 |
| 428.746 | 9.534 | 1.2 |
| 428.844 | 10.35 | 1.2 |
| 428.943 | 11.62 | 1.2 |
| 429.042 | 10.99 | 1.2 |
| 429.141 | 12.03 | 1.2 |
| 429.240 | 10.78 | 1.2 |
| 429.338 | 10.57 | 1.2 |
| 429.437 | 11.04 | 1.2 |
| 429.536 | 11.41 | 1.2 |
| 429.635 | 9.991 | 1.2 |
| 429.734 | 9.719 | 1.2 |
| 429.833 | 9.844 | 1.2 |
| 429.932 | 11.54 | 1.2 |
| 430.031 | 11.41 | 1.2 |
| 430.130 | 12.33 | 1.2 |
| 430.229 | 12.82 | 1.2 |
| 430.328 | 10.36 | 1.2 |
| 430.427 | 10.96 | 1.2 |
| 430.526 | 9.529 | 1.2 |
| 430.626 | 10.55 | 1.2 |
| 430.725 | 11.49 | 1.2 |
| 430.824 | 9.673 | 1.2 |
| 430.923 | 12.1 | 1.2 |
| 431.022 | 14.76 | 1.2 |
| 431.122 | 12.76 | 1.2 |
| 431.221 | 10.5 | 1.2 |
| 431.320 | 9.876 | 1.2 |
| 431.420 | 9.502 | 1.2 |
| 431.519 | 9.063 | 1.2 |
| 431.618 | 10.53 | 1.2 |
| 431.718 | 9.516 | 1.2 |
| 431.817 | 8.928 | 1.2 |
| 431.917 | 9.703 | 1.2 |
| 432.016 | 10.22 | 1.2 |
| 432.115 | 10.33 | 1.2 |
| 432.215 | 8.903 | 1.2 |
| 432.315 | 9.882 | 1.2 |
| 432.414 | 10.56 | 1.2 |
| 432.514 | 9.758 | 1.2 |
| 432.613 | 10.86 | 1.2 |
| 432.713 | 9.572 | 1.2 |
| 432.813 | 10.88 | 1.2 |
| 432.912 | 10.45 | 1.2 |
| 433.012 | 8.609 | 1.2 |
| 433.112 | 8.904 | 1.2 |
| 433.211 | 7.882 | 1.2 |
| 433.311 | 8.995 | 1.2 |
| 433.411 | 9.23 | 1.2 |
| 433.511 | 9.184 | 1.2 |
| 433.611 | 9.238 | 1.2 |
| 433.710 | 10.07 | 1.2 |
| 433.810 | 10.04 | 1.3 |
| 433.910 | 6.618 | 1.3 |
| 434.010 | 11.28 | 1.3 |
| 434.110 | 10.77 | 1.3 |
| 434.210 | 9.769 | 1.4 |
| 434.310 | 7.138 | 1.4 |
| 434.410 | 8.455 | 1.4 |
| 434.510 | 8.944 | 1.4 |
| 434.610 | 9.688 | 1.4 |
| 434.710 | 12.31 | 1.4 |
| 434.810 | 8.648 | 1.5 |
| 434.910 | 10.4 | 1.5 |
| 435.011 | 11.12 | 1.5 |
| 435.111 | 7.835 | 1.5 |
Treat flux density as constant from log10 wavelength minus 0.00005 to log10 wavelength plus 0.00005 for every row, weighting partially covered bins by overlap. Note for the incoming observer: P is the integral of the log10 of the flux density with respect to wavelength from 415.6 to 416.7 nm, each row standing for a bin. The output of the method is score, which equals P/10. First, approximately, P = 1.1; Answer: 0.11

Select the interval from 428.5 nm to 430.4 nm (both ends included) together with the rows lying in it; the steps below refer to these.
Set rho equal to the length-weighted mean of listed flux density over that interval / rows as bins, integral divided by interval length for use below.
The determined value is 11.0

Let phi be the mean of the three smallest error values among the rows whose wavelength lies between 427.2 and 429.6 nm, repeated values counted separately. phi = 1.20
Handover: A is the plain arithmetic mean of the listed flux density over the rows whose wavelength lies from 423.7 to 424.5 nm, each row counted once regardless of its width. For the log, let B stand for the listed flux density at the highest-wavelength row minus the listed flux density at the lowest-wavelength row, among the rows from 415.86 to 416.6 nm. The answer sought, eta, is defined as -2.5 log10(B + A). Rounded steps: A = 10.9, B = -2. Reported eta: -2.37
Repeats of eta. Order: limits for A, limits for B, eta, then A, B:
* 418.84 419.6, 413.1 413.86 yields -2.70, 9.5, 3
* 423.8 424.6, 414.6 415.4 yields -2.60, 11.0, 0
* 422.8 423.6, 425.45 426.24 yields -2.42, 10.0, -1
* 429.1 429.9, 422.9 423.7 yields -3.06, 10.7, 6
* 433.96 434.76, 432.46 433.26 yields -2.25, 9.8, -2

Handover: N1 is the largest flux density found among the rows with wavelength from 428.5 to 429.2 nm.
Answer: 12.03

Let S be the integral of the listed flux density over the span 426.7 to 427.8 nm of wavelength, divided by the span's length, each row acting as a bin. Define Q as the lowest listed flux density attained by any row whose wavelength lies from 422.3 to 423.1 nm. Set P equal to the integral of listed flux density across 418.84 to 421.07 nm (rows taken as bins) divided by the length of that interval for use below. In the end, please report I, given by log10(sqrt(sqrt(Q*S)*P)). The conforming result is 1.00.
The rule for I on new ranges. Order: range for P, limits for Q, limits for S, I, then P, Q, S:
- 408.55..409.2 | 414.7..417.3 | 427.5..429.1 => 0.95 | 9.2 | 6.864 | 11.3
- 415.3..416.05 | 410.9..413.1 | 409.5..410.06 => 0.96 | 9.8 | 7.466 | 9.3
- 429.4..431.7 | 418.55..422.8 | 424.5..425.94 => 1.00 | 10.9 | 7.196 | 11.9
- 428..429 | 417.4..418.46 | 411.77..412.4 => 0.98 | 11.1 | 7.456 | 9.4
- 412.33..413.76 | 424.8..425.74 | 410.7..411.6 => 0.99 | 9.6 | 10.44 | 9.3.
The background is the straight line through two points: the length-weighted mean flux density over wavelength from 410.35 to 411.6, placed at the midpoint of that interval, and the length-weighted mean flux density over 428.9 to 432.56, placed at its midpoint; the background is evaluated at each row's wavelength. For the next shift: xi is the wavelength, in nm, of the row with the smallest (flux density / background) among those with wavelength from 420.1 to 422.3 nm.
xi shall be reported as 421.114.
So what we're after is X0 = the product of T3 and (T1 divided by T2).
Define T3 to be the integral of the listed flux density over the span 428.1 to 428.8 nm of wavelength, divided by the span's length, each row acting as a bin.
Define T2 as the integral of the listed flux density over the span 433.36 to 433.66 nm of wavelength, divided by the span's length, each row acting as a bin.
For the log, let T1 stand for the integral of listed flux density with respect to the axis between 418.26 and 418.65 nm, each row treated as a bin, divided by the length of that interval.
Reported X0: 10.9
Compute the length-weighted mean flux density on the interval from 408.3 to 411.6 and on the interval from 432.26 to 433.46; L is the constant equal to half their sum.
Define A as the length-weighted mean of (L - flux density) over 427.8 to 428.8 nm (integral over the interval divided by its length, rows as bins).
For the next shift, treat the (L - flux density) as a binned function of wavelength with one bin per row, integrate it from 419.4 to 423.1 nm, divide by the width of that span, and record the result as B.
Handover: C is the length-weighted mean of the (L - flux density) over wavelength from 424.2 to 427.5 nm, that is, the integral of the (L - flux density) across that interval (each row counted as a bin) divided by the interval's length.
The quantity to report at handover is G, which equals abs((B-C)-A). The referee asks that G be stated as 3.7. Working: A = -1.7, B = -0.3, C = -2.3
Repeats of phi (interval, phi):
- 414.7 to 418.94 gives 1.30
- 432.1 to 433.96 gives 1.20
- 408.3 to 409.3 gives 1.50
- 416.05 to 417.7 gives 1.30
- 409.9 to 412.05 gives 1.40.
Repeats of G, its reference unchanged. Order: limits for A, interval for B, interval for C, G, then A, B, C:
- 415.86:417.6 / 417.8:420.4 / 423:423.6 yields 0.1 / 0.9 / 0.1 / -0.8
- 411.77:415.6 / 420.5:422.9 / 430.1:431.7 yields 0.9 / -0.1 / -0.7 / -1.5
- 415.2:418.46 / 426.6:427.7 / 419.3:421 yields 3.0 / 0.5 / -2.7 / -0.1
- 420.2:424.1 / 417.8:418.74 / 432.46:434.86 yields 0.9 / -0.8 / 0.2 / 0.1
